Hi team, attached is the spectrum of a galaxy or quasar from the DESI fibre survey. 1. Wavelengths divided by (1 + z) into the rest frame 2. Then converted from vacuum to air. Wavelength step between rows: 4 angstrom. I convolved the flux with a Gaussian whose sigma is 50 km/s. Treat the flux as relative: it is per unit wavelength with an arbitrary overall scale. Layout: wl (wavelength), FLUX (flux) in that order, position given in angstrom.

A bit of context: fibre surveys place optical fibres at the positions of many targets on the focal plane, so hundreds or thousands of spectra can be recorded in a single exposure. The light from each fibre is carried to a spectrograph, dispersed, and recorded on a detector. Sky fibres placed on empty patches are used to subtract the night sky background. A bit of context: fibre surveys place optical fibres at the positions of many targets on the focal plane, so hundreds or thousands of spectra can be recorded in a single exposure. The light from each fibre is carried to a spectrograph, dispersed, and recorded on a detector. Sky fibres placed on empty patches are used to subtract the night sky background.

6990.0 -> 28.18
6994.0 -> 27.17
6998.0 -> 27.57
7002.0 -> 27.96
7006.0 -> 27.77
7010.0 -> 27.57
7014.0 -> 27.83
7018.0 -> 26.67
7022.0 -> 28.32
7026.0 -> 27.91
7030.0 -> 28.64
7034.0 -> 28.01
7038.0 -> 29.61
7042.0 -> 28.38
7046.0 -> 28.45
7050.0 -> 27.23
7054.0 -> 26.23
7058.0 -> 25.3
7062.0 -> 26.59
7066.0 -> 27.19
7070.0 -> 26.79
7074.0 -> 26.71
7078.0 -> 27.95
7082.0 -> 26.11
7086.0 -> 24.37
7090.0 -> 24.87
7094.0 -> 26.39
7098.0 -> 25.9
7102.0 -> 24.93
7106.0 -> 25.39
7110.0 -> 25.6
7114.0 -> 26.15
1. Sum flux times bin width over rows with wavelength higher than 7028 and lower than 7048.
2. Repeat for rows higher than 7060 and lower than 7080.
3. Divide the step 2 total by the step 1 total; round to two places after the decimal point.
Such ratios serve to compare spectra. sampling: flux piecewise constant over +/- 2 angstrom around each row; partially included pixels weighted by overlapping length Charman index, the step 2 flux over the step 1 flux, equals 0.95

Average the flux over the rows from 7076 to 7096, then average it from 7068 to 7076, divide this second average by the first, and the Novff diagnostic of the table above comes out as 1.03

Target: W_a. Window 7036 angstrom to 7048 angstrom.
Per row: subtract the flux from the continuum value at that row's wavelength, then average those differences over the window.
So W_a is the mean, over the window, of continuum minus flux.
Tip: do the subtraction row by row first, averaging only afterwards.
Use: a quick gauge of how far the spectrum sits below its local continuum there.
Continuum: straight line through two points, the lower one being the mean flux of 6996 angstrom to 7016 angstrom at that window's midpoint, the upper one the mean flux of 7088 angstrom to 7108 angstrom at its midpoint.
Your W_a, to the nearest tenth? -2.0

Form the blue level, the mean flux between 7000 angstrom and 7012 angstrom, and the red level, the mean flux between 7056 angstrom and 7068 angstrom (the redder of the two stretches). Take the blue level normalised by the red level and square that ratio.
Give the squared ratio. 1.11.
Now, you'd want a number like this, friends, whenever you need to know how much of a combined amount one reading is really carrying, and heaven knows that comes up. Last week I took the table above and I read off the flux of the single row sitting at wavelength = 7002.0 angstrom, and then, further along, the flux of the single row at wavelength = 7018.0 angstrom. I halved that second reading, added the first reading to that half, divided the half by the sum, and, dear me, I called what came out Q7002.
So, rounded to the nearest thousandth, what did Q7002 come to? 0.323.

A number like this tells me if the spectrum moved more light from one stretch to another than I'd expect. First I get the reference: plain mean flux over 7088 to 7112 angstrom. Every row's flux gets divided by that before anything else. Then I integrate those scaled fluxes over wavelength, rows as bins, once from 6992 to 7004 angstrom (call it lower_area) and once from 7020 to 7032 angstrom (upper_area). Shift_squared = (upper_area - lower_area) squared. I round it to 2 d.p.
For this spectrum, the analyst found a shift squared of 0.12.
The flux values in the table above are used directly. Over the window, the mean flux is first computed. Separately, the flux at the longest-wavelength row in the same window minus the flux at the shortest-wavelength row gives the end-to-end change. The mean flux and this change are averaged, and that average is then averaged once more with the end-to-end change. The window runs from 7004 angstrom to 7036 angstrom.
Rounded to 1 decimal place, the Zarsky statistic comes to 7.1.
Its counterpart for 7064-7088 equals 4.5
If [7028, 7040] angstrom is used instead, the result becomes 7.9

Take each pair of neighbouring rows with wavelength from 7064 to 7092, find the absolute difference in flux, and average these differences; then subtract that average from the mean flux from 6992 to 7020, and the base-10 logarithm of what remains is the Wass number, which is 1.424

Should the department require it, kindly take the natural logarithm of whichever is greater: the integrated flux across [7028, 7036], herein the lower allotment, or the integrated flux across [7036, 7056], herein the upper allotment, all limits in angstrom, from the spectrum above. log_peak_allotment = 6.33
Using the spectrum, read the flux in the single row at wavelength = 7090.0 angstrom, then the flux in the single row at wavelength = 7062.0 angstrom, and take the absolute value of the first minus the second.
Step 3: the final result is 1.7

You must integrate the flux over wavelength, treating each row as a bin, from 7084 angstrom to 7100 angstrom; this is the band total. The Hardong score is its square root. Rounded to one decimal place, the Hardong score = 20.2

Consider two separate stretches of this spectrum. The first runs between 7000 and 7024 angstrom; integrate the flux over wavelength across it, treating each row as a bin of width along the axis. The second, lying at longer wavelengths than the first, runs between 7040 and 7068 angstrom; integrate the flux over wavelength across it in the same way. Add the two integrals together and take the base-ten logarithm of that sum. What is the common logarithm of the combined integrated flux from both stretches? 3.15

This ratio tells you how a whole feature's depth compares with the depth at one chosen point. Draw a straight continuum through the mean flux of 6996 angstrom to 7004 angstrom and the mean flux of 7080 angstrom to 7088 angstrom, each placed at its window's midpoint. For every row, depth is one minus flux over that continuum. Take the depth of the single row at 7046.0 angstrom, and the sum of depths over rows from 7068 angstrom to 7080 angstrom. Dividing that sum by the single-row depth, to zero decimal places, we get 2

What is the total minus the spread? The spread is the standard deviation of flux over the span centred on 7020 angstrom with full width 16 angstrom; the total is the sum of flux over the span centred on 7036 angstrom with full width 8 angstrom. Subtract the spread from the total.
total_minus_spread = 57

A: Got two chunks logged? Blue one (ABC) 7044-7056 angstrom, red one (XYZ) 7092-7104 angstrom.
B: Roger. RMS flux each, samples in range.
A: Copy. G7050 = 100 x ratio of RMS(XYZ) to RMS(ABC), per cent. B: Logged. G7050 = 94.2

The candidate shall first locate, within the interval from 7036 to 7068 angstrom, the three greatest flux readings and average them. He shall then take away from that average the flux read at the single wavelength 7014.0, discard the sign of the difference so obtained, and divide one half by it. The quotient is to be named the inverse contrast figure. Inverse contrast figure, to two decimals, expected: 0.51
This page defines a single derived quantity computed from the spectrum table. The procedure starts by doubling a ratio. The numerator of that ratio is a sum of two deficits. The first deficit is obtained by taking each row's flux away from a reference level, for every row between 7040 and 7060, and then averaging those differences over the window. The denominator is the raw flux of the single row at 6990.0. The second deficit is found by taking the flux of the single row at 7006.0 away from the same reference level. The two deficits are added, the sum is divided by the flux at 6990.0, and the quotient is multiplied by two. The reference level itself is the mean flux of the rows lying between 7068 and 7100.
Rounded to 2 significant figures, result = -0.19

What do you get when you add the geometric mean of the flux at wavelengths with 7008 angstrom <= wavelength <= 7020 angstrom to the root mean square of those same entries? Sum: 55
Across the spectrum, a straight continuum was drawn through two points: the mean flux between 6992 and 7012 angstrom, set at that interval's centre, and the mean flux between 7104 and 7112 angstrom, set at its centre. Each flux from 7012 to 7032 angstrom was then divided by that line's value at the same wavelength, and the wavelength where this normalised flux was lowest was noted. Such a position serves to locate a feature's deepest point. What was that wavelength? 7018.0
